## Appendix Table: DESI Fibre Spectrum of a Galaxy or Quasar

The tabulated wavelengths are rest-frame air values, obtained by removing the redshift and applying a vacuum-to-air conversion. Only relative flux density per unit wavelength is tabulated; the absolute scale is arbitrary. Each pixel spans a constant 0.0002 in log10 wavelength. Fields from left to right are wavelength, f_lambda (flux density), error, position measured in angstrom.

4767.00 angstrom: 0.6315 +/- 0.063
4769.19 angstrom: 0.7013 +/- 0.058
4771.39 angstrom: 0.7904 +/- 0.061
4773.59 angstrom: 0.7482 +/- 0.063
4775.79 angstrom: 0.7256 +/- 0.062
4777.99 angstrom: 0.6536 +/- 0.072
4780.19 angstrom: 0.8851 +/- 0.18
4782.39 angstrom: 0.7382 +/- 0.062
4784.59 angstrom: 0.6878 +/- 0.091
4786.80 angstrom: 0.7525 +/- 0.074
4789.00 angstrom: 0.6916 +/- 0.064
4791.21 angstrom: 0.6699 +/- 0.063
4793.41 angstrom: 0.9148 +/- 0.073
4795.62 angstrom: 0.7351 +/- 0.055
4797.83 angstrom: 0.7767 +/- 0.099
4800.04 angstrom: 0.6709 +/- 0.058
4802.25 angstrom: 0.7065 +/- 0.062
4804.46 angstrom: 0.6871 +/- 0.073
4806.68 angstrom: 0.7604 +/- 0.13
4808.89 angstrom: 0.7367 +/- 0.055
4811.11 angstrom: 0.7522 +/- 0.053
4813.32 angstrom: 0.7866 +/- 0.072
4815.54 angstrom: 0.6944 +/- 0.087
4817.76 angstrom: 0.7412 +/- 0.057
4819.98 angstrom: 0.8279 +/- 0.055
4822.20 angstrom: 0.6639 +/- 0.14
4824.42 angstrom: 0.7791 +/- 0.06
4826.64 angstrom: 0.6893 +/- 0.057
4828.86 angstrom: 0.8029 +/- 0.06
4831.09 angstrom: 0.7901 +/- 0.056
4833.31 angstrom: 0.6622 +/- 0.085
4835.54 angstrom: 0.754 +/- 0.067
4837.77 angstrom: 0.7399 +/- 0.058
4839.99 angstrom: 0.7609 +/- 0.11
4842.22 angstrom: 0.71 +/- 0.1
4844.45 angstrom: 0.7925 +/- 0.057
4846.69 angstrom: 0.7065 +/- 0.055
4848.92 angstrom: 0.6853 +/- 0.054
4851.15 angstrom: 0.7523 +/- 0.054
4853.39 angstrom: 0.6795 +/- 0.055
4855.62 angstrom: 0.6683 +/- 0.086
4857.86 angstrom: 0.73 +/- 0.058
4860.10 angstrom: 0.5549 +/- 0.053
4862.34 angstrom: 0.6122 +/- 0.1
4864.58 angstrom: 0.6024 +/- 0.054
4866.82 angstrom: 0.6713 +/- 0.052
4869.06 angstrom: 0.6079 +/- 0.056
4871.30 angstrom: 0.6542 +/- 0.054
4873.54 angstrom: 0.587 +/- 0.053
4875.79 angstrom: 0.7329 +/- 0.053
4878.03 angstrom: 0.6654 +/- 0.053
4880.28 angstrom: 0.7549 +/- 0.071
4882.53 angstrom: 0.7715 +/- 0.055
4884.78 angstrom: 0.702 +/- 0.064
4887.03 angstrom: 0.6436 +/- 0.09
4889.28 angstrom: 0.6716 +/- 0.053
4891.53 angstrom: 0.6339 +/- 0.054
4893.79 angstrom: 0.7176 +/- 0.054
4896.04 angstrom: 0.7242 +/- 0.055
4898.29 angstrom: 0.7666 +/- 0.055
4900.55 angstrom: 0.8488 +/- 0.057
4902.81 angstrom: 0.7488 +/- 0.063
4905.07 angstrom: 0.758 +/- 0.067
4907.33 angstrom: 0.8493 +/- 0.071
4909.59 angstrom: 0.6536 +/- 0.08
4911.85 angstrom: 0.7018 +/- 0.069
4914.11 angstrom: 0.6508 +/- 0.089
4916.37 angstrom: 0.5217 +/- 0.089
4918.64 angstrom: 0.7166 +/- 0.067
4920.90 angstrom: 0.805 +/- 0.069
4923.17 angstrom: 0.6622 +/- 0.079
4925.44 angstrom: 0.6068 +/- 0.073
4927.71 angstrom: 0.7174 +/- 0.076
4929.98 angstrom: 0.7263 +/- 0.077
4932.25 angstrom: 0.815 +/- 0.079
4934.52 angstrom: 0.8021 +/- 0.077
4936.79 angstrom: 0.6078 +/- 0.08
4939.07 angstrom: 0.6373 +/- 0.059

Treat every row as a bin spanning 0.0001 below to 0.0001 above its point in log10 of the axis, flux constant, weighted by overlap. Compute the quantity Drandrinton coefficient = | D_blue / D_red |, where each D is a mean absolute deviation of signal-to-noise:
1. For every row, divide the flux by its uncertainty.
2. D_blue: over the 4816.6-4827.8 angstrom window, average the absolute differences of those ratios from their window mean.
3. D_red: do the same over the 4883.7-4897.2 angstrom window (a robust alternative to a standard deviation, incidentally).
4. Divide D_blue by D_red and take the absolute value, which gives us 1.7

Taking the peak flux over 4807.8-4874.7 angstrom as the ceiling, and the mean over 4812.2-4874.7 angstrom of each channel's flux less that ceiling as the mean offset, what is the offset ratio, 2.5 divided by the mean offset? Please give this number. -20.1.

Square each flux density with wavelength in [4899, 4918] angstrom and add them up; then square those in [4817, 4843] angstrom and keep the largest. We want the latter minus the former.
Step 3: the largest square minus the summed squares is -3.5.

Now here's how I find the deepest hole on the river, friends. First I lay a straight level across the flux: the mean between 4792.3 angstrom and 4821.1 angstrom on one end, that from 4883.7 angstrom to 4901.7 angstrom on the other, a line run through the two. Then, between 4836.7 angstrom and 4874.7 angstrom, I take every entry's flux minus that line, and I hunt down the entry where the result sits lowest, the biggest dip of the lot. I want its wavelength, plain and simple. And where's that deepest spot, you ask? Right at 4860.10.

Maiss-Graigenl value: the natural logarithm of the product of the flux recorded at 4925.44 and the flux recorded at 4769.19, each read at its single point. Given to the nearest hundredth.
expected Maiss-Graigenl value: -0.85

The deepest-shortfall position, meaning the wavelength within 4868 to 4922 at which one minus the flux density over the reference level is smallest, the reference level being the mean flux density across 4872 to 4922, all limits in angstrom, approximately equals 4907.33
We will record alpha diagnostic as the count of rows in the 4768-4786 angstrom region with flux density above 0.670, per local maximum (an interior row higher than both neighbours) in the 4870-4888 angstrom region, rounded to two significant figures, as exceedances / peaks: 3.5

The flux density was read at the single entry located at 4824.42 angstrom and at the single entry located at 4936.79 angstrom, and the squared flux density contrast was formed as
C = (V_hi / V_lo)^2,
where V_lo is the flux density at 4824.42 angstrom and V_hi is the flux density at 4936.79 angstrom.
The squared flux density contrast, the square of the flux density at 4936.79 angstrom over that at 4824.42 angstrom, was 0.6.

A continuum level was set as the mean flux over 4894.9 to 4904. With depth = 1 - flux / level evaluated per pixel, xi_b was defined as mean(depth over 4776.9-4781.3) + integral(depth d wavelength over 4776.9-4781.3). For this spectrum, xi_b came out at 0.0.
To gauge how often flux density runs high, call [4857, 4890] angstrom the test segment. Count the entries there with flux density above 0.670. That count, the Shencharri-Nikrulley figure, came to 7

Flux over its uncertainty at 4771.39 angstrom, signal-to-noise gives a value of 13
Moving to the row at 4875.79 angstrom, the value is 14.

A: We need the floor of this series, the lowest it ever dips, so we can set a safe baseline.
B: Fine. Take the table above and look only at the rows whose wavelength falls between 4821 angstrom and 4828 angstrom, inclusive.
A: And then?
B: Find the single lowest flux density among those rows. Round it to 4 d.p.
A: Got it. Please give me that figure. 0.6639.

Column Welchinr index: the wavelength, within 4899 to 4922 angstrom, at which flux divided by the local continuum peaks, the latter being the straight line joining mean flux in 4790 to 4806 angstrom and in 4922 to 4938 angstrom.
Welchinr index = 4907.33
